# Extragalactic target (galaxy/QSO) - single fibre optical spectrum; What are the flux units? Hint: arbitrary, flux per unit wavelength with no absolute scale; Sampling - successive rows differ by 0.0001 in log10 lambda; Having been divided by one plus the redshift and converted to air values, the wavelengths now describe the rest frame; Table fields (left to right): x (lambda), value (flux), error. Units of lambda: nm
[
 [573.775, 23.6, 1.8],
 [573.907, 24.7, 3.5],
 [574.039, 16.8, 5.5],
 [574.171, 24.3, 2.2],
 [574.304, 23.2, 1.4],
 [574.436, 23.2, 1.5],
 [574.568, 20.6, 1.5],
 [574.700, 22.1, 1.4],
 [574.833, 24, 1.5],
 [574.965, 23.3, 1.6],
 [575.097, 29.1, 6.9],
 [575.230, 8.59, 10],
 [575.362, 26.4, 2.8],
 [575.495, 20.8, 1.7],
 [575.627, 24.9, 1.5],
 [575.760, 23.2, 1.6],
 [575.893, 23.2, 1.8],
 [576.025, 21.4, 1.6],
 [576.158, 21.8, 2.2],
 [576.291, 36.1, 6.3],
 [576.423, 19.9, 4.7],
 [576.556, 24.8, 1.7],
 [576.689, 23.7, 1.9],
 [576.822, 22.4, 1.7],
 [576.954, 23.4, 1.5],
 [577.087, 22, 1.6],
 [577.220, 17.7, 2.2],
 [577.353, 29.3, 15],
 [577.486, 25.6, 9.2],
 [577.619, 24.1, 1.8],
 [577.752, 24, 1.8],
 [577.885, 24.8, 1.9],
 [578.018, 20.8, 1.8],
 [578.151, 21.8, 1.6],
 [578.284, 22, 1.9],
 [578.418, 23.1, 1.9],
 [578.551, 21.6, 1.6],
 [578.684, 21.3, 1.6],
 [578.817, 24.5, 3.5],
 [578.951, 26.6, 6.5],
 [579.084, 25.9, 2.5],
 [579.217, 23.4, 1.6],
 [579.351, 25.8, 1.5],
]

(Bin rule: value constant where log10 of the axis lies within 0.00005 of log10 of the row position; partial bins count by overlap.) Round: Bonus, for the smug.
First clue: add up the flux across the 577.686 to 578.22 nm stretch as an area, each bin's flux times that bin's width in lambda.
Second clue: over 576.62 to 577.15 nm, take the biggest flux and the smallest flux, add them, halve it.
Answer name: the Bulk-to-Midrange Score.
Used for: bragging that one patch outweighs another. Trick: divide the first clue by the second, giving 0.53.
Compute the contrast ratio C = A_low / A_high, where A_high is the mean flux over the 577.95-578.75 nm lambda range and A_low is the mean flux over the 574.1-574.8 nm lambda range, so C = 1.042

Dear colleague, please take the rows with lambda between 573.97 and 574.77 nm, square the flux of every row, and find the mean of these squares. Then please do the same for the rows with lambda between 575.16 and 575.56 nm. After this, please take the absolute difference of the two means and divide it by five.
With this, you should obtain 15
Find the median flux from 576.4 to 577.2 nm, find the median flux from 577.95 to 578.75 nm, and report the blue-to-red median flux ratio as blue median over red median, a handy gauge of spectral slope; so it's 1.06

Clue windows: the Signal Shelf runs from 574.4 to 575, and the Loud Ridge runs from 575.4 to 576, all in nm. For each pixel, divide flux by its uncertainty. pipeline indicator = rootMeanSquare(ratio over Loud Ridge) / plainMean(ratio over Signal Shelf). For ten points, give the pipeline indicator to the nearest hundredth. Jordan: 0.94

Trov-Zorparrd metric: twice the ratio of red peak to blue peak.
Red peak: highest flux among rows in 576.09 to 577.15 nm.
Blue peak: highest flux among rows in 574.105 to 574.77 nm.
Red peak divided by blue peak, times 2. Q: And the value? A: 3.0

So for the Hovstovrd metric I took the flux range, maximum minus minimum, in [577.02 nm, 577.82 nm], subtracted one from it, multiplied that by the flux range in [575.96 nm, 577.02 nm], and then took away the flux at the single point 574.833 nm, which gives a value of 148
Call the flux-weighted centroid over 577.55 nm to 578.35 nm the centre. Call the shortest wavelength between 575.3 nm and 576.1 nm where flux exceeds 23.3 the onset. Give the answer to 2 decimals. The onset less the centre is -2.58 nm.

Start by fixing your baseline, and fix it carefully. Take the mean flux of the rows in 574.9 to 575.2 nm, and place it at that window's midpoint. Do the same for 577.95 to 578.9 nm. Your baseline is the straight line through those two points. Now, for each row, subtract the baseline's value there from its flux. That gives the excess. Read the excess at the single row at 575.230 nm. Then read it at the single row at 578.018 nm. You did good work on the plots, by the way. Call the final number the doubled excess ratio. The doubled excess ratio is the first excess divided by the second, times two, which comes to 19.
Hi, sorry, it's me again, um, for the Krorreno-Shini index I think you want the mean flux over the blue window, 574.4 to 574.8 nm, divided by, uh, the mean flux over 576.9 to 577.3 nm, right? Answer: 1.04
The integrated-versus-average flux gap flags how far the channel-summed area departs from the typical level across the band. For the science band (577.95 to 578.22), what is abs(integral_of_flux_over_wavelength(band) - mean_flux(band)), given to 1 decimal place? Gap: 15.6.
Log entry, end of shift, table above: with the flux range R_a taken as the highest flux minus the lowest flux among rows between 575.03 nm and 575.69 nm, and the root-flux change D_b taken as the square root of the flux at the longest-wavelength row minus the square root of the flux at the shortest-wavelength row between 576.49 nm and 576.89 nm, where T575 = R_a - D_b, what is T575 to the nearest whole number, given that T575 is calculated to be 21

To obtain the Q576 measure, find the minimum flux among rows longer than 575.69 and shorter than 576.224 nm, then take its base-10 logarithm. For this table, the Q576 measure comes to 1.33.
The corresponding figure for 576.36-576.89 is 1.30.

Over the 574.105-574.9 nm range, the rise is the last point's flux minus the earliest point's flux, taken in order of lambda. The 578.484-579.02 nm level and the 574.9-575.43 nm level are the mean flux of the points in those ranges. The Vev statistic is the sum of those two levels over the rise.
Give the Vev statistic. -151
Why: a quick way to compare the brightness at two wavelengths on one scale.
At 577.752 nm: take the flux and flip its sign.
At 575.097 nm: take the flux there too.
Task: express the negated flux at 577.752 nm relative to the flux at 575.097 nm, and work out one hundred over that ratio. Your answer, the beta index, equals -121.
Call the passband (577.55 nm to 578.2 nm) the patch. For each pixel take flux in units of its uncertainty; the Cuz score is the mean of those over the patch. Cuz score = 13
